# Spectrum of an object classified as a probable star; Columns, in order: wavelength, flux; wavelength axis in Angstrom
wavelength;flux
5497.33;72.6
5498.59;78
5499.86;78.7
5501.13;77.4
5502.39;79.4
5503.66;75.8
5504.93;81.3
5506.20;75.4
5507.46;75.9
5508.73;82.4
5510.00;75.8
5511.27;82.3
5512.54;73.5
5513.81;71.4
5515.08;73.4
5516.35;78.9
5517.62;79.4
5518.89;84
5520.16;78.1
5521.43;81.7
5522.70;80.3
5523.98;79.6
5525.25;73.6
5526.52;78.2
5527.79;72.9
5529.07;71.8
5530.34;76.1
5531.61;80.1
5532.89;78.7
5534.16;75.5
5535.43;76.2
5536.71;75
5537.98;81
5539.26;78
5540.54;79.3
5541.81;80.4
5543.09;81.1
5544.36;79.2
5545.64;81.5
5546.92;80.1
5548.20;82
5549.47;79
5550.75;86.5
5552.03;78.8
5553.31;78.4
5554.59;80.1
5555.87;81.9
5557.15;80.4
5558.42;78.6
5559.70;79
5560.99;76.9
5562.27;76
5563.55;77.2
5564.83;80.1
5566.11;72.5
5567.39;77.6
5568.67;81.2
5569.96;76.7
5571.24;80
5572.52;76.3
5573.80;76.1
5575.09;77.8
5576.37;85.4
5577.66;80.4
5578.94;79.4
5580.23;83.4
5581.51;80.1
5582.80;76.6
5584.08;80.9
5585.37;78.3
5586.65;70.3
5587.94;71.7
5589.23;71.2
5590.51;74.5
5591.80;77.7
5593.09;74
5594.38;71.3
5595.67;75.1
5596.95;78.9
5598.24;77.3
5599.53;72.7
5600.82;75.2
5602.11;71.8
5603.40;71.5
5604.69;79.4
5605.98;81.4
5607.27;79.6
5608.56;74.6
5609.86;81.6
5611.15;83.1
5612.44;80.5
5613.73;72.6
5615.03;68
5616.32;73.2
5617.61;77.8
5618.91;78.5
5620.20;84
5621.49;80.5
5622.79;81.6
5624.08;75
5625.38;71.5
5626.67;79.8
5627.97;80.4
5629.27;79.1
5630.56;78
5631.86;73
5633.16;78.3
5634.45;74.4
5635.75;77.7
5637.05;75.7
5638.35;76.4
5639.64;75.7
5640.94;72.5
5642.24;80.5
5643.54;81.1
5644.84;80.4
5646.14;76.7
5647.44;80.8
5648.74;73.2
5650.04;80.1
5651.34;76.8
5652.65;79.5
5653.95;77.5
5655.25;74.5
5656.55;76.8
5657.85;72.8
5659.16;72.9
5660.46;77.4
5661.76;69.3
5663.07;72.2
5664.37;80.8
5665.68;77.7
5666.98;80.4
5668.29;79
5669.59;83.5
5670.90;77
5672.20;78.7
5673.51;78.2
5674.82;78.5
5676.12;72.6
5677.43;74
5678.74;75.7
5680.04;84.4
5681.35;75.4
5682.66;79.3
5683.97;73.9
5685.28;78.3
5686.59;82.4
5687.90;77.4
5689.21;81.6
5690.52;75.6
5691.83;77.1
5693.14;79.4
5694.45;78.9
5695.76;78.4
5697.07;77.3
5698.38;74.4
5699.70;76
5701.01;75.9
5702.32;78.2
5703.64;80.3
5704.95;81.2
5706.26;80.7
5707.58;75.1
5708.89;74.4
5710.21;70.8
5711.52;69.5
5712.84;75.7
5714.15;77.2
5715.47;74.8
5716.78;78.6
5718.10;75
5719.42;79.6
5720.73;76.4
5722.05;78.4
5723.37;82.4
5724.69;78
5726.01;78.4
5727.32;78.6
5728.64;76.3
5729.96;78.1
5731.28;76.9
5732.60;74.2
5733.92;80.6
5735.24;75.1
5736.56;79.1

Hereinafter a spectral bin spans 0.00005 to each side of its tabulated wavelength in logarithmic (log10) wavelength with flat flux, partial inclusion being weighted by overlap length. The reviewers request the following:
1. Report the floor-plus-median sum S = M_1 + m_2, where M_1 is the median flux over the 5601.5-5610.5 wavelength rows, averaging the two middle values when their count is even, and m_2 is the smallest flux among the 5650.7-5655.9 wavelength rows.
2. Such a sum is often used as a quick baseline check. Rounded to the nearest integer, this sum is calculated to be 154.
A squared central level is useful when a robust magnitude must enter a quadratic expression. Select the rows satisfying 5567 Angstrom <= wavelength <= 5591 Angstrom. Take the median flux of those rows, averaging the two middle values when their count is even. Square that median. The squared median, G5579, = 6053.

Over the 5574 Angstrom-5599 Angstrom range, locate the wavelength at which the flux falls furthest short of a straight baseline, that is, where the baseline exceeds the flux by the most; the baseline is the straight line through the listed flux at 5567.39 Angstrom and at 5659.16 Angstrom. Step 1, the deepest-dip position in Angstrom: 5586.65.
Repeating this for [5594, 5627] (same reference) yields 5615.03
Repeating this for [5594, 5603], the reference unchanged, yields 5594.38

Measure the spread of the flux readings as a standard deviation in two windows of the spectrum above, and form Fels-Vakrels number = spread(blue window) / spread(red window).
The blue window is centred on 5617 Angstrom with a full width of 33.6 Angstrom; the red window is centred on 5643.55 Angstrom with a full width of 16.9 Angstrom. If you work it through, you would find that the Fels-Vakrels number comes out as 1.5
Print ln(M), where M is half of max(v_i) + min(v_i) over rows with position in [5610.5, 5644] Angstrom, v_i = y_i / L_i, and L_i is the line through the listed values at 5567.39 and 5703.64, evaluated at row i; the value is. -0.034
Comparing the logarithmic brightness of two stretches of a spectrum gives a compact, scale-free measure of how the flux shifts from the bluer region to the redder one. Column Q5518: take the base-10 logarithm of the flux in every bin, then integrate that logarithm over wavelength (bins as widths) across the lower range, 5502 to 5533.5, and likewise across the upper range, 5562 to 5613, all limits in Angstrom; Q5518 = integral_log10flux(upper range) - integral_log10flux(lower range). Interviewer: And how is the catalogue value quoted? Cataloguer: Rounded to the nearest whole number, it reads 37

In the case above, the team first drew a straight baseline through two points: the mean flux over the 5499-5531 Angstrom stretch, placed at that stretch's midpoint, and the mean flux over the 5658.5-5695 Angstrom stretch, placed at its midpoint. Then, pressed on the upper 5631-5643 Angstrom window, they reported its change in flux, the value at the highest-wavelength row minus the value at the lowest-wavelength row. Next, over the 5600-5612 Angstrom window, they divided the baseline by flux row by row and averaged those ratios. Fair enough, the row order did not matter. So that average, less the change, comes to -6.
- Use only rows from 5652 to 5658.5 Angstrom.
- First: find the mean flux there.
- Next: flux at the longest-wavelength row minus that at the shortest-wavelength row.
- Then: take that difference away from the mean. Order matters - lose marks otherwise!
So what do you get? 83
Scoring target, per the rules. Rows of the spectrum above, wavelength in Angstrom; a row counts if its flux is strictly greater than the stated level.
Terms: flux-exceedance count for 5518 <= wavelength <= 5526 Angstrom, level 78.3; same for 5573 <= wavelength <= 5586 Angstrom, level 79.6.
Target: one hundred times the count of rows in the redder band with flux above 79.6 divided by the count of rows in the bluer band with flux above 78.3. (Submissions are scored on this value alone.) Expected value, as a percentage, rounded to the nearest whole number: 125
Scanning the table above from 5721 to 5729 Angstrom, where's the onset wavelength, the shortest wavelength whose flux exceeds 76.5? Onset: 5722.05 Angstrom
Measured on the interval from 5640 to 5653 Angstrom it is 5642.24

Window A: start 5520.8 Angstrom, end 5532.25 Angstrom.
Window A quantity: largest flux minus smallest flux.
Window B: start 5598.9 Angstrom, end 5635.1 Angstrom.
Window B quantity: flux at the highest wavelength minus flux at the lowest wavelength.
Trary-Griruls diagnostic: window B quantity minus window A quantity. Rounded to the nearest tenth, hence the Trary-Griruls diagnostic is -8.2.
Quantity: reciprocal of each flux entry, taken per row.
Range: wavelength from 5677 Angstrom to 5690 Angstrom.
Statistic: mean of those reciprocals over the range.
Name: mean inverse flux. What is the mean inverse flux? 0.0128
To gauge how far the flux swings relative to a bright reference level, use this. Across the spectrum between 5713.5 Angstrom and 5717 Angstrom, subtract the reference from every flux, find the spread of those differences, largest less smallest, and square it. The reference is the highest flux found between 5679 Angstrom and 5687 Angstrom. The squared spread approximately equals 14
